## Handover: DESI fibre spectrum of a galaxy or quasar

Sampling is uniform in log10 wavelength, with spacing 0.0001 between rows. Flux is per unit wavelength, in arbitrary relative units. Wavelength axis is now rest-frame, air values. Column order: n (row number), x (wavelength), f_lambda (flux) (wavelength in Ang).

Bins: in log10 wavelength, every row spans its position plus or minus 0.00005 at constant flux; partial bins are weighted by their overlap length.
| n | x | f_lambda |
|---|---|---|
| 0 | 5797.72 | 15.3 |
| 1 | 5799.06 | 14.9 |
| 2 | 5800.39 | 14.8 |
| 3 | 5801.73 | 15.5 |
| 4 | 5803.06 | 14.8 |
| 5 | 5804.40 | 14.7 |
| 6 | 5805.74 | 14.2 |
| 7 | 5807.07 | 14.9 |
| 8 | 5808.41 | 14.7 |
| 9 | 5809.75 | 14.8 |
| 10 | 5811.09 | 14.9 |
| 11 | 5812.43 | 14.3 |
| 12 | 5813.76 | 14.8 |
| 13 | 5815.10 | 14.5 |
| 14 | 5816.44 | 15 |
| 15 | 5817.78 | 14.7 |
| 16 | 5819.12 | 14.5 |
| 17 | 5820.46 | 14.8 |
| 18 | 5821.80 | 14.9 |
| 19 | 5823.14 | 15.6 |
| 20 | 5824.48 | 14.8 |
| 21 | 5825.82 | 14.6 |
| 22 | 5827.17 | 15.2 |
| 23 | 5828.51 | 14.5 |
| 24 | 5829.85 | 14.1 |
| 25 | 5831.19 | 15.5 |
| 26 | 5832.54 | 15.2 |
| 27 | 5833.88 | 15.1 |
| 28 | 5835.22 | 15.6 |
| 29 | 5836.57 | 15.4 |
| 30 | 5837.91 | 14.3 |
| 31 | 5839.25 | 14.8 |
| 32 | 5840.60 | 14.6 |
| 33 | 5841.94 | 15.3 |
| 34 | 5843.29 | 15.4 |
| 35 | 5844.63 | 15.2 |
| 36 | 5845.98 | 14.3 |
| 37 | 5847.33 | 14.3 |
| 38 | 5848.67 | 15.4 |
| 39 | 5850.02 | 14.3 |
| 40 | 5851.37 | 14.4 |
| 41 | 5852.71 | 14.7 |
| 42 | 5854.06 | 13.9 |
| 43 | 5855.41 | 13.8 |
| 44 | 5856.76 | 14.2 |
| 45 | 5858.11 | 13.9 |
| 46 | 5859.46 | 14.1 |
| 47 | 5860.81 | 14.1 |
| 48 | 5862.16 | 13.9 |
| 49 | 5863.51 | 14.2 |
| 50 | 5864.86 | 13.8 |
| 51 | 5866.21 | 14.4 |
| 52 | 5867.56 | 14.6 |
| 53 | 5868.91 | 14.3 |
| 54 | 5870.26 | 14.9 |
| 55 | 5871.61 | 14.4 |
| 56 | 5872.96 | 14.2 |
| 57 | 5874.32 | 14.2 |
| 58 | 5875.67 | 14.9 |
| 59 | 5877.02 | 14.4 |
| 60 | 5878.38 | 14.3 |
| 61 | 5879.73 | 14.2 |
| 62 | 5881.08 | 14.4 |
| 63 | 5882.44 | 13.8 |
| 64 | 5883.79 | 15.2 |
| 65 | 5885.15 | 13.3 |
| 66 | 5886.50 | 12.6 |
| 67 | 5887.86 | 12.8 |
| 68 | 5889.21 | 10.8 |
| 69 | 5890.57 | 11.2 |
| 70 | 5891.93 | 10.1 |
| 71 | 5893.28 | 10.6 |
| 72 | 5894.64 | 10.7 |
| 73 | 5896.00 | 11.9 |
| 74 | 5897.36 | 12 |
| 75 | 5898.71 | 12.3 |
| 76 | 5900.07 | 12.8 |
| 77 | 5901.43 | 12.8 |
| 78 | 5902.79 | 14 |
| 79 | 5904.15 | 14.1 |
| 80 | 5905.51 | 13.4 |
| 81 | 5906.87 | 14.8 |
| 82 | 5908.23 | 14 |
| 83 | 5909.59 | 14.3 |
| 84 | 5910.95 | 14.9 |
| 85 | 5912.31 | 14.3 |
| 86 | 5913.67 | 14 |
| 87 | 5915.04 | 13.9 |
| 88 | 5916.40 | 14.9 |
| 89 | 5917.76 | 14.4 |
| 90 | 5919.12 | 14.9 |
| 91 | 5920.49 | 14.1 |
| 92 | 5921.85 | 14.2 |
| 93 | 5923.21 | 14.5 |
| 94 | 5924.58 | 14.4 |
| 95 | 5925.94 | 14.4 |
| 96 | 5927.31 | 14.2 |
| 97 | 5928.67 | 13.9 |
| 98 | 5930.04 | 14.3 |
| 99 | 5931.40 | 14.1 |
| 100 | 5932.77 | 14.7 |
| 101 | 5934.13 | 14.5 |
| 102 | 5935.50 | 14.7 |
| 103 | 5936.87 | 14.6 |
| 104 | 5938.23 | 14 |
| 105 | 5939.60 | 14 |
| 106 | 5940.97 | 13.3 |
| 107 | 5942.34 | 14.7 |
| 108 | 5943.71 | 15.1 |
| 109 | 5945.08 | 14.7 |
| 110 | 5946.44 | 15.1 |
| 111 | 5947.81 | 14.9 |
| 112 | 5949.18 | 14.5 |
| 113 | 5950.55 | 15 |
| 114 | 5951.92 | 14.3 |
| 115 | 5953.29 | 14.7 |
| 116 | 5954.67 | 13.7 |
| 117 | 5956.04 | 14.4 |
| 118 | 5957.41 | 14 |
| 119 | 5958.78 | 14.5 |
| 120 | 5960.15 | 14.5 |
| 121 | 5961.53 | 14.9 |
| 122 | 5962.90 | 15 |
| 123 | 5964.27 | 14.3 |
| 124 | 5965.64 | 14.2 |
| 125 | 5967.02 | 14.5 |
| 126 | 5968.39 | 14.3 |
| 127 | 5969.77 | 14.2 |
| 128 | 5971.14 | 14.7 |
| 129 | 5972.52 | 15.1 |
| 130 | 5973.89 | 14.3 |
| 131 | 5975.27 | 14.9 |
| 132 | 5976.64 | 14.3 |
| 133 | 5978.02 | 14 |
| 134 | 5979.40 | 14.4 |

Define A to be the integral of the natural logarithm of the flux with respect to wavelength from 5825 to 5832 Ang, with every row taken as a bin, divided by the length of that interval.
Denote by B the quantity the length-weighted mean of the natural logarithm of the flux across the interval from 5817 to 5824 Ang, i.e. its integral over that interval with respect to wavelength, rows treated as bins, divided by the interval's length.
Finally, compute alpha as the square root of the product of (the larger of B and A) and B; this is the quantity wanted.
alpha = 2.70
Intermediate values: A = 2.69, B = 2.70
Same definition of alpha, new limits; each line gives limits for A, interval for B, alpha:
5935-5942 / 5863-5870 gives 2.66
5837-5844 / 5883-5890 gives 2.63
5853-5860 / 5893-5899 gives 2.54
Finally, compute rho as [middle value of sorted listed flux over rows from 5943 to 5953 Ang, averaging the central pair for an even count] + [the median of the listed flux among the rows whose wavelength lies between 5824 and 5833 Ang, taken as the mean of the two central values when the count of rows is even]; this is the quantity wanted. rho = 29.7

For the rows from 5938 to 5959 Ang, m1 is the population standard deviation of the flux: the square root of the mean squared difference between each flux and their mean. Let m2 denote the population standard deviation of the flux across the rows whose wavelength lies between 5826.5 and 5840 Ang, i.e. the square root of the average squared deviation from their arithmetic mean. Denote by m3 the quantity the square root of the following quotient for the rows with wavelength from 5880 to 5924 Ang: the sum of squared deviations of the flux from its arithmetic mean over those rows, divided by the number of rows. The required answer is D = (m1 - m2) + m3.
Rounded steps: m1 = 0.50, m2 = 0.49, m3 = 1.4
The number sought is 1.43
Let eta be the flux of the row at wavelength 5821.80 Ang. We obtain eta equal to 14.9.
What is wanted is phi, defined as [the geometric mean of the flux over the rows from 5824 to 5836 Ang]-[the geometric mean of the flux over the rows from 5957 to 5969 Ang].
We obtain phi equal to 0.5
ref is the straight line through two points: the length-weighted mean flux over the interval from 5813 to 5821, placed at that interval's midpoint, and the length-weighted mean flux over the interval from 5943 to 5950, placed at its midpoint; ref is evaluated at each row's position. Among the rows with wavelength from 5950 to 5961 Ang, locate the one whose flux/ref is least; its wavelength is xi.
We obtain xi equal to 5954.67 Ang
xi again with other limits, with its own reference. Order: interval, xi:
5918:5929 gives 5928.67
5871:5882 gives 5879.73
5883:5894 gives 5891.93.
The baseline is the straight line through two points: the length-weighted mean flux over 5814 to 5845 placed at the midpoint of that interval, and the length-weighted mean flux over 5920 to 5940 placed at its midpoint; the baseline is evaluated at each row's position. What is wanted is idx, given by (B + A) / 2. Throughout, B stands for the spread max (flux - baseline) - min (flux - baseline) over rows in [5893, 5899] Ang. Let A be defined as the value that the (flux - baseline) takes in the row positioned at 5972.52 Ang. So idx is 1.39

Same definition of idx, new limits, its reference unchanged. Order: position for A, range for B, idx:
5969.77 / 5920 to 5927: 0.27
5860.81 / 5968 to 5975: 0.14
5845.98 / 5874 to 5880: 0.09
